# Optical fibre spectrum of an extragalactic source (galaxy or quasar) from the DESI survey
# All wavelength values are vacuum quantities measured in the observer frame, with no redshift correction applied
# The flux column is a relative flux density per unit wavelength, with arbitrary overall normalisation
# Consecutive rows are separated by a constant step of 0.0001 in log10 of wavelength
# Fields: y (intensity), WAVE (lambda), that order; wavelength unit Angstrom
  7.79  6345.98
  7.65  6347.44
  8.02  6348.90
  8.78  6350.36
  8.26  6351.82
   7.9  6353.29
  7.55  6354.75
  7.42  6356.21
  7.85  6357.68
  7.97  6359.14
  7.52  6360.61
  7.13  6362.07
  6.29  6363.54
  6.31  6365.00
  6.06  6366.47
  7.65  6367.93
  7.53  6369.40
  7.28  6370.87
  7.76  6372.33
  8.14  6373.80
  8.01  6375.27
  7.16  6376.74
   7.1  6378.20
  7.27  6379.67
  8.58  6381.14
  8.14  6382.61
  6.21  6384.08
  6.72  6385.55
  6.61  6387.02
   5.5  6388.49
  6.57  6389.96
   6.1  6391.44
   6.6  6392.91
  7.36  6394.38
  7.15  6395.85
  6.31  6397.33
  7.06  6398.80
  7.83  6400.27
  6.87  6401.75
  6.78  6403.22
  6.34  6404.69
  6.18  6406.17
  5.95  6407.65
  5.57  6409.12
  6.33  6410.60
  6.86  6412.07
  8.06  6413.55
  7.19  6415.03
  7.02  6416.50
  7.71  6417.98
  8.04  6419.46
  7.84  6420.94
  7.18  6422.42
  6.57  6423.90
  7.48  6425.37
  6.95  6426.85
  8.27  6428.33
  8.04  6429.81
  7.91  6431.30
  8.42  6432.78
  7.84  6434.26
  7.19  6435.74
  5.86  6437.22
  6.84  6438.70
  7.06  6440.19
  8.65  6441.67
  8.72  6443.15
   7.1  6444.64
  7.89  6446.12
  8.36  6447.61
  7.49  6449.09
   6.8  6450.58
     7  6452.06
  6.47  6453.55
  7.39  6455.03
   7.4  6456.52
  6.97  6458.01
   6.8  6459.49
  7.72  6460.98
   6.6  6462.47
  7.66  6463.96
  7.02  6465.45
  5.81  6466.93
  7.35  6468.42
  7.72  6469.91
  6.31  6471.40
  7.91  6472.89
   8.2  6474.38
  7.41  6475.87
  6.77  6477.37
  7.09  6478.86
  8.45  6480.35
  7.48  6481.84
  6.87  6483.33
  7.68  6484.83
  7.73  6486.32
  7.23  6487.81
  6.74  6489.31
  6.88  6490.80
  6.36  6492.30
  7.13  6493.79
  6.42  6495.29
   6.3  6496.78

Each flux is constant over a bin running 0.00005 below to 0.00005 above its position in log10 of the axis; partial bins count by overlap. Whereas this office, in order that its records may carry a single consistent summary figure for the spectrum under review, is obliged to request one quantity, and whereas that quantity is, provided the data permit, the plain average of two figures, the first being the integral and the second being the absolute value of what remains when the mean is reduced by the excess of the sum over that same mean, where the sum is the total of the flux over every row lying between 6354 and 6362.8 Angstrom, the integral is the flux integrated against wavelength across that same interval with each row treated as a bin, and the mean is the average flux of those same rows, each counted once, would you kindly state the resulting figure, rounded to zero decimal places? 48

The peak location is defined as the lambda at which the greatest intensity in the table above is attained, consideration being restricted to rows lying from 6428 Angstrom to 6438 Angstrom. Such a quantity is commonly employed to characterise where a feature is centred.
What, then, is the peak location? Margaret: 6432.78 Angstrom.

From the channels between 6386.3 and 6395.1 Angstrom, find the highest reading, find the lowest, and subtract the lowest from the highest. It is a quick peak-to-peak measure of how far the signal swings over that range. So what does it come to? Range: 1.9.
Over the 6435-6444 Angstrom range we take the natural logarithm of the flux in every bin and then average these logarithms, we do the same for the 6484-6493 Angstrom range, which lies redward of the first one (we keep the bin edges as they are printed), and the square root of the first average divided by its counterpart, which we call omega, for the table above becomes 1.008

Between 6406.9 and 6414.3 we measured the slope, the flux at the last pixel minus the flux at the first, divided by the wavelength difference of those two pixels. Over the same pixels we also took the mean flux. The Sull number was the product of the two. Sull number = 2.3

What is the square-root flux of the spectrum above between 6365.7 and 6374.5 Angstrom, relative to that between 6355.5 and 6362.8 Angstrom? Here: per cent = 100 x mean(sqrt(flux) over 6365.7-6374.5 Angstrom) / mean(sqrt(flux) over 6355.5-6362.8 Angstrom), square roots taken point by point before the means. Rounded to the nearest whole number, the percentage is 99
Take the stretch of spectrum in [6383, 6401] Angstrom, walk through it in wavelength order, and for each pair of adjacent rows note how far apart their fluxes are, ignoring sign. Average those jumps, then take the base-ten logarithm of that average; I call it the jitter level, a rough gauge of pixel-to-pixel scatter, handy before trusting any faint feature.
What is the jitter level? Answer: -0.190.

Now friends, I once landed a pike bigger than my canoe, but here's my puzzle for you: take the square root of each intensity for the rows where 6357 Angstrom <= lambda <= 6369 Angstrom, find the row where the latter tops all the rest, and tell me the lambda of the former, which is 6359.14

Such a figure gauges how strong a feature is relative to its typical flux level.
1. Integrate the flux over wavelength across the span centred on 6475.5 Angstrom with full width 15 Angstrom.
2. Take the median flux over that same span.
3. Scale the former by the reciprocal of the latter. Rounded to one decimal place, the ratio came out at 15.0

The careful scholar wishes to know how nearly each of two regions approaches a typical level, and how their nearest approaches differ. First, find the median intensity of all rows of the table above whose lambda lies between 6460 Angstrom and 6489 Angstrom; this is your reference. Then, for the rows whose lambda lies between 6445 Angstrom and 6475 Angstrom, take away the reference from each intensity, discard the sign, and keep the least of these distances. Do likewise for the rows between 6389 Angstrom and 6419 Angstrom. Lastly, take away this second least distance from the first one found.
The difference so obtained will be -0.04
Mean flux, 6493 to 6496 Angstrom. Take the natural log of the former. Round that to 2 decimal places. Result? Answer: 1.91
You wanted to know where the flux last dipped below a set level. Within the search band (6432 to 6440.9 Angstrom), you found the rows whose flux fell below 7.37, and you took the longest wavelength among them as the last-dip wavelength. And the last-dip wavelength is 6440.19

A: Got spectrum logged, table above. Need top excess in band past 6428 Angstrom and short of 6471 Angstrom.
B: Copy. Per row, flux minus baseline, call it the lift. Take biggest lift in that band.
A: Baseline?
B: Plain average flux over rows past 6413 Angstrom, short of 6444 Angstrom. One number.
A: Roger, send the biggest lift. 1.16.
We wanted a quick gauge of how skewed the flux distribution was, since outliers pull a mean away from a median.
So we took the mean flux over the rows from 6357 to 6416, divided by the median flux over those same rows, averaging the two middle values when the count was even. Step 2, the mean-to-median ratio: 0.988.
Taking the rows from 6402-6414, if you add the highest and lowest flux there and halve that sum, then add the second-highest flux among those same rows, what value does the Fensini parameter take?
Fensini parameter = 13.7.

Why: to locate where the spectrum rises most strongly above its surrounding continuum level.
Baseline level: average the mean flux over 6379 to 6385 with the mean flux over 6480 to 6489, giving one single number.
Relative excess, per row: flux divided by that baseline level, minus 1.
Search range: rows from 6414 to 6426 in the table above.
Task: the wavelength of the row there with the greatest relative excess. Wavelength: 6419.46 Angstrom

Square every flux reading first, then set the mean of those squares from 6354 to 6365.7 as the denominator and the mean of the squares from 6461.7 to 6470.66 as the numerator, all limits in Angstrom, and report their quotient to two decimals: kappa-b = 0.94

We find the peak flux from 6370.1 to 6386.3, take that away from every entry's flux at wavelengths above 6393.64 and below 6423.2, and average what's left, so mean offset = -1.60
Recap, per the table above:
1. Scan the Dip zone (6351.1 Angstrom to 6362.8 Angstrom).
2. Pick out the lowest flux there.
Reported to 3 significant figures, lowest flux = 7.13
